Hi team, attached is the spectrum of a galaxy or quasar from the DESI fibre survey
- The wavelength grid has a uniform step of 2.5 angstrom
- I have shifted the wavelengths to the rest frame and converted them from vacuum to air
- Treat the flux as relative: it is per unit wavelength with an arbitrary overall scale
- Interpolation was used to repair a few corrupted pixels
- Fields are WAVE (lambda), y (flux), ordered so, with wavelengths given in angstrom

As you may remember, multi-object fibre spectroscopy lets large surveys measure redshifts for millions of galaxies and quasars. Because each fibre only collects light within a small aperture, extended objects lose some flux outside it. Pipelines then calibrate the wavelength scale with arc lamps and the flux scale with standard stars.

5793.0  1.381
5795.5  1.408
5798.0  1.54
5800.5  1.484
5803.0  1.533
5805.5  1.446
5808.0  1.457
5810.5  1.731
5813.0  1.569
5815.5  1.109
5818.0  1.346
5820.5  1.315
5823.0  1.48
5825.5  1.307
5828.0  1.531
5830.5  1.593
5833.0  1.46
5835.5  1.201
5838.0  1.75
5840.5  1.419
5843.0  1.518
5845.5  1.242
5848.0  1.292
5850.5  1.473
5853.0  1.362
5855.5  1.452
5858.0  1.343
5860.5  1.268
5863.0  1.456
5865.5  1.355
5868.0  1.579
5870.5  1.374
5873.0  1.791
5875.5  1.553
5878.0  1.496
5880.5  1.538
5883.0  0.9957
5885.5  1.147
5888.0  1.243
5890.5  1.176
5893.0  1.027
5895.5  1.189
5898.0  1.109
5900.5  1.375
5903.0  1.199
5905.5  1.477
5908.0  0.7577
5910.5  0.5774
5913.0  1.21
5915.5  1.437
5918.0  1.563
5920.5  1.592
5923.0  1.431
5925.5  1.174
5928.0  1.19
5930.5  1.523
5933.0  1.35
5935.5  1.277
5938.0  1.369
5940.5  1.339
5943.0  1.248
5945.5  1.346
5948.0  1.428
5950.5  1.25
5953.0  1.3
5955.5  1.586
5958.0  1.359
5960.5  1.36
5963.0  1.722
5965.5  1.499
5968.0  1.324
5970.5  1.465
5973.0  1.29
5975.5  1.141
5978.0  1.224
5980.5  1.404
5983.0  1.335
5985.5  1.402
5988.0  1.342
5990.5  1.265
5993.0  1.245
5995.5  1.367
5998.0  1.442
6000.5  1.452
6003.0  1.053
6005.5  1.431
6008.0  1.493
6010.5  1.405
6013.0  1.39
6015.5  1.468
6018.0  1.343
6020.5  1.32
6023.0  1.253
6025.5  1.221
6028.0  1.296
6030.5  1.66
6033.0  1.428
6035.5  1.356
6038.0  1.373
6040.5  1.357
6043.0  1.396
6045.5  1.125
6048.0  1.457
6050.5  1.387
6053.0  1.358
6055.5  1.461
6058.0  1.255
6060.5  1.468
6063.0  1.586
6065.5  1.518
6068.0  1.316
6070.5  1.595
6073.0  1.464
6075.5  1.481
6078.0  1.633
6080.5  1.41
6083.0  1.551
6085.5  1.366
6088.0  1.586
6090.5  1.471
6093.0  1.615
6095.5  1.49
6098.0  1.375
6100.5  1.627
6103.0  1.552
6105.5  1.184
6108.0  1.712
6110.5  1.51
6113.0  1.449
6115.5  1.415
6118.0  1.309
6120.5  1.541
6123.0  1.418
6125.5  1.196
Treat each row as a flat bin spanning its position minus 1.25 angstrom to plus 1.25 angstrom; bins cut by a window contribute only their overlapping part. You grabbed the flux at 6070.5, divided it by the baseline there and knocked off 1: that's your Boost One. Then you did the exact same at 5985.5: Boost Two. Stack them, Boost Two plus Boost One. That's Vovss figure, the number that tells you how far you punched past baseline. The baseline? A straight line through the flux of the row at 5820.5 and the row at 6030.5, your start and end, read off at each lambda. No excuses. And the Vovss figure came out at -0.19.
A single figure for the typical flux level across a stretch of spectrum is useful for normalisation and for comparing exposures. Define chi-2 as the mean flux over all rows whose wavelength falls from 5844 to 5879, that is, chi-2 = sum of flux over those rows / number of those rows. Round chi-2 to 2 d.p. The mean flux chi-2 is 1.43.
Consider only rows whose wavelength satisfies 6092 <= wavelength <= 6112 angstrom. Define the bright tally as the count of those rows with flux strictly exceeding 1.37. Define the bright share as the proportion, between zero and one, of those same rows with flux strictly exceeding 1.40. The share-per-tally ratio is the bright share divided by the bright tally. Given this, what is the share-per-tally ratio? 0.107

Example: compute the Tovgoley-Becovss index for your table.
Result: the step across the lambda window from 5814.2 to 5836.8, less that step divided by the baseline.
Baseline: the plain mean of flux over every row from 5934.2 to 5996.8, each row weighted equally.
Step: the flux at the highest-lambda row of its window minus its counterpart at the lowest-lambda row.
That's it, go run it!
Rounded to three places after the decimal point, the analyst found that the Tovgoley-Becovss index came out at 0.024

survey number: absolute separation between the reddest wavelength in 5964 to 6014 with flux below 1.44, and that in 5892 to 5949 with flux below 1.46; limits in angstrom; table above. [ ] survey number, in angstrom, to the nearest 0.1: 65.0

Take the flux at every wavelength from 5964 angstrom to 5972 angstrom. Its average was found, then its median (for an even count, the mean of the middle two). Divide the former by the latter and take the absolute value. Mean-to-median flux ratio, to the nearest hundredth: 0.98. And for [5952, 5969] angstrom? 1.07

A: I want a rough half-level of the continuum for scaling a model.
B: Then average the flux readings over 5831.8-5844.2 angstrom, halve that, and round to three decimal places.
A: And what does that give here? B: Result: 0.735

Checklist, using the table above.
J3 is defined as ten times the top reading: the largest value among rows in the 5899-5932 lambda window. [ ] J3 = 15.9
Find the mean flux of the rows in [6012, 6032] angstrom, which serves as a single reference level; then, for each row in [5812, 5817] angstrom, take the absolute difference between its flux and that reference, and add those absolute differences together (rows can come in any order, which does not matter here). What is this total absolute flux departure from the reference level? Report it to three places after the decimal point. 0.460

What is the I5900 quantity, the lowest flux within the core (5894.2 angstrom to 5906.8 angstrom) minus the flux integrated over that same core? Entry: -15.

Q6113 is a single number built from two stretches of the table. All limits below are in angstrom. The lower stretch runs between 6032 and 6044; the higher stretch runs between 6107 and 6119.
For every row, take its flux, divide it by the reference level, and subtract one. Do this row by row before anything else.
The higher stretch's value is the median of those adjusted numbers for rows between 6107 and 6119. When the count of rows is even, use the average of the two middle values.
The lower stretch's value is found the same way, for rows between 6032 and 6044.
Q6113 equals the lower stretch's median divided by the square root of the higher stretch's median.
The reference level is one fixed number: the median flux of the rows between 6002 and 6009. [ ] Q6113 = -0.4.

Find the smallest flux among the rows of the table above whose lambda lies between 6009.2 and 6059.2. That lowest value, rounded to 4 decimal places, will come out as 1.1250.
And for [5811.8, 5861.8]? 1.1090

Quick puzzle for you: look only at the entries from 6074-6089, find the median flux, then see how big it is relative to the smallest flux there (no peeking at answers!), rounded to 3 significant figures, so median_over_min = 1.11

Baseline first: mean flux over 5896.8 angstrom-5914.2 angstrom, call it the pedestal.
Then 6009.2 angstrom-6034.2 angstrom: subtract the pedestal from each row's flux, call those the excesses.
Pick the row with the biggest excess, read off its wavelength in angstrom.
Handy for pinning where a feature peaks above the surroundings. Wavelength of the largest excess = 6030.5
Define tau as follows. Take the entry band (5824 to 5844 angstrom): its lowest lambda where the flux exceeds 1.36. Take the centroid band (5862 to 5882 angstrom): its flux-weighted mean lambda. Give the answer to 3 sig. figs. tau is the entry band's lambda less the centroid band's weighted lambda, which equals -43.9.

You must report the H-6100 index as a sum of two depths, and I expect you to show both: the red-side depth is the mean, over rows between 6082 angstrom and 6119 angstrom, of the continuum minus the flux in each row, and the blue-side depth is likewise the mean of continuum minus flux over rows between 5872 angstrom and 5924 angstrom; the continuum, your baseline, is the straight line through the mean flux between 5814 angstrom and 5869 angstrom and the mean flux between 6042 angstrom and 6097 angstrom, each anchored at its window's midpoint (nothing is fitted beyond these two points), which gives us 0.12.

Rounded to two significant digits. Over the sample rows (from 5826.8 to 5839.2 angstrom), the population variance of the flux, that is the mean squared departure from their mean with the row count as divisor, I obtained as 0.033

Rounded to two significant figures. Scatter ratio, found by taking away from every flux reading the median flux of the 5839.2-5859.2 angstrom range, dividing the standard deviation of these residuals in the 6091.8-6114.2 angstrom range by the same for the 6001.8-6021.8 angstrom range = 1.1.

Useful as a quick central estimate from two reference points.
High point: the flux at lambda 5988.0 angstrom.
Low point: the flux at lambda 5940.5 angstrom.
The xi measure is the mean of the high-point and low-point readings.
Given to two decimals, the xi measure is 1.34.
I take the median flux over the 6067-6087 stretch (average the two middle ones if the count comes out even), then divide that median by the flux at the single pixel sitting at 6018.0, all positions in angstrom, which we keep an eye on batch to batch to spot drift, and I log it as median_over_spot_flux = 1.10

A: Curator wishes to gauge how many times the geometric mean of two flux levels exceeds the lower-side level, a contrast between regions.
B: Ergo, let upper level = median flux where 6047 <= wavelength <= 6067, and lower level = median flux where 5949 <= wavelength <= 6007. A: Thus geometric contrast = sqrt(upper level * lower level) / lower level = 1.04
